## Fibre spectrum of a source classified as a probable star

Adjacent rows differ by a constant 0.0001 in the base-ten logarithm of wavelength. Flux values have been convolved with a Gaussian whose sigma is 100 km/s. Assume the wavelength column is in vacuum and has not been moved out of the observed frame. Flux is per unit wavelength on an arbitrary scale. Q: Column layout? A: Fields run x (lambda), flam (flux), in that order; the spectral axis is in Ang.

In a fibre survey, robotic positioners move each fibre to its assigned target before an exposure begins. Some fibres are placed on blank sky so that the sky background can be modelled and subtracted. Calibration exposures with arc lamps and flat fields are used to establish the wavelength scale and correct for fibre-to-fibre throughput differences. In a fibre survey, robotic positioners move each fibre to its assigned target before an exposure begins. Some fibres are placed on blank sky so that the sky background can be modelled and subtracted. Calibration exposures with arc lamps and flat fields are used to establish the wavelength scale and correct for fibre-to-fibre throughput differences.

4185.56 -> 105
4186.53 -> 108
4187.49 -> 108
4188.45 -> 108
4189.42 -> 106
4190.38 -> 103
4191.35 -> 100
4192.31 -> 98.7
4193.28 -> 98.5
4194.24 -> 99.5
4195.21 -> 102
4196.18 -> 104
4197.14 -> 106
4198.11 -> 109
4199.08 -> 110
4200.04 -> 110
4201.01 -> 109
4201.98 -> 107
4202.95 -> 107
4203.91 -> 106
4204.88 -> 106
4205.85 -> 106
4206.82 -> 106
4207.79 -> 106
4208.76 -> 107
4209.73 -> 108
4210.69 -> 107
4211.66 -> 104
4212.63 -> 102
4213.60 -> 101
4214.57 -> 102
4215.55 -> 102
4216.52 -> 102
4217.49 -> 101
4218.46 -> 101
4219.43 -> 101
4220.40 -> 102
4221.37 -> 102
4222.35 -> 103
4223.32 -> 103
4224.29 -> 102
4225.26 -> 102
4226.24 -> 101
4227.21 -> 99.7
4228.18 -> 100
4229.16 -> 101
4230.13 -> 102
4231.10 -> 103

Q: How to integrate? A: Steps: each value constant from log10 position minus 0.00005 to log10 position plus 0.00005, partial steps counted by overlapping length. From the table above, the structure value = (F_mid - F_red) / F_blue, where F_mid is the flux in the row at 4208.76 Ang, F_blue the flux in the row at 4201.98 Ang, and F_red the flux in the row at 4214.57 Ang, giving 0.047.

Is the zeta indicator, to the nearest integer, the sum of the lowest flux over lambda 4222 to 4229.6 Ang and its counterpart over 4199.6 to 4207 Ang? 206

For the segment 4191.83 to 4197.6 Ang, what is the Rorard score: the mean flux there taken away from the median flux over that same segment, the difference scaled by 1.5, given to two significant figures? -1.1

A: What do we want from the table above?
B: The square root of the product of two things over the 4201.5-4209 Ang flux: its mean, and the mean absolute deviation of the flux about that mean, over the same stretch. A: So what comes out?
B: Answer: 7.1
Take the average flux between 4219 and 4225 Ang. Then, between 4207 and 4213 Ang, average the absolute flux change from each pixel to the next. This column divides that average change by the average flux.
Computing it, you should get 0.016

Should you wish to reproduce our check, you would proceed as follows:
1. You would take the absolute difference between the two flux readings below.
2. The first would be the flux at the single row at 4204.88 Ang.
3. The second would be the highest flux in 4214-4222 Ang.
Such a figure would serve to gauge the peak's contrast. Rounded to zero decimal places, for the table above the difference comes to 4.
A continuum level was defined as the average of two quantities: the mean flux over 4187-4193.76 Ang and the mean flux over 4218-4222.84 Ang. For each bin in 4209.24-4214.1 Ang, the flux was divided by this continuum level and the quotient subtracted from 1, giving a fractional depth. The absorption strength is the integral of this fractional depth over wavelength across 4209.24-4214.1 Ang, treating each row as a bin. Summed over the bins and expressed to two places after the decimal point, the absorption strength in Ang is -0.09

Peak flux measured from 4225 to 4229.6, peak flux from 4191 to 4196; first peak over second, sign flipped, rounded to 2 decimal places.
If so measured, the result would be -1.00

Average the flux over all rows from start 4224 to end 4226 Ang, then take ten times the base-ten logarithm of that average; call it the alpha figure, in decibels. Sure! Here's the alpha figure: 20.1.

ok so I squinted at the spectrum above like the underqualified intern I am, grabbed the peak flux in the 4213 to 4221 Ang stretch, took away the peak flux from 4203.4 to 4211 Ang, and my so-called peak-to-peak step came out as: -6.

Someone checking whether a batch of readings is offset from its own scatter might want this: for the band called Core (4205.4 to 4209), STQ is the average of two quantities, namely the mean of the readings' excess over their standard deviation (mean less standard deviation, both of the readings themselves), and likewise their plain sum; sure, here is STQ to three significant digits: 265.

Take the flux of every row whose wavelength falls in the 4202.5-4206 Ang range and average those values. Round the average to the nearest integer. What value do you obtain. 106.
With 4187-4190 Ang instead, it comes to 107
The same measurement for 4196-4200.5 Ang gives 108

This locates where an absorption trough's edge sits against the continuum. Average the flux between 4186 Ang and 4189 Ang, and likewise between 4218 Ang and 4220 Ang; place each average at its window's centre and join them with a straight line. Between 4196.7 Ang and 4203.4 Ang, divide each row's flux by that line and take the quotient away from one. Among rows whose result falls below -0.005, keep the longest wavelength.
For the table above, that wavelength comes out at 4202.95 Ang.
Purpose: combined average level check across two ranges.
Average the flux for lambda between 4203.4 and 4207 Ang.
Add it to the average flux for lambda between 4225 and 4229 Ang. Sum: 207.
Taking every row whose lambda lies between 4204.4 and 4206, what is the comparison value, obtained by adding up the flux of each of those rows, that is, 212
